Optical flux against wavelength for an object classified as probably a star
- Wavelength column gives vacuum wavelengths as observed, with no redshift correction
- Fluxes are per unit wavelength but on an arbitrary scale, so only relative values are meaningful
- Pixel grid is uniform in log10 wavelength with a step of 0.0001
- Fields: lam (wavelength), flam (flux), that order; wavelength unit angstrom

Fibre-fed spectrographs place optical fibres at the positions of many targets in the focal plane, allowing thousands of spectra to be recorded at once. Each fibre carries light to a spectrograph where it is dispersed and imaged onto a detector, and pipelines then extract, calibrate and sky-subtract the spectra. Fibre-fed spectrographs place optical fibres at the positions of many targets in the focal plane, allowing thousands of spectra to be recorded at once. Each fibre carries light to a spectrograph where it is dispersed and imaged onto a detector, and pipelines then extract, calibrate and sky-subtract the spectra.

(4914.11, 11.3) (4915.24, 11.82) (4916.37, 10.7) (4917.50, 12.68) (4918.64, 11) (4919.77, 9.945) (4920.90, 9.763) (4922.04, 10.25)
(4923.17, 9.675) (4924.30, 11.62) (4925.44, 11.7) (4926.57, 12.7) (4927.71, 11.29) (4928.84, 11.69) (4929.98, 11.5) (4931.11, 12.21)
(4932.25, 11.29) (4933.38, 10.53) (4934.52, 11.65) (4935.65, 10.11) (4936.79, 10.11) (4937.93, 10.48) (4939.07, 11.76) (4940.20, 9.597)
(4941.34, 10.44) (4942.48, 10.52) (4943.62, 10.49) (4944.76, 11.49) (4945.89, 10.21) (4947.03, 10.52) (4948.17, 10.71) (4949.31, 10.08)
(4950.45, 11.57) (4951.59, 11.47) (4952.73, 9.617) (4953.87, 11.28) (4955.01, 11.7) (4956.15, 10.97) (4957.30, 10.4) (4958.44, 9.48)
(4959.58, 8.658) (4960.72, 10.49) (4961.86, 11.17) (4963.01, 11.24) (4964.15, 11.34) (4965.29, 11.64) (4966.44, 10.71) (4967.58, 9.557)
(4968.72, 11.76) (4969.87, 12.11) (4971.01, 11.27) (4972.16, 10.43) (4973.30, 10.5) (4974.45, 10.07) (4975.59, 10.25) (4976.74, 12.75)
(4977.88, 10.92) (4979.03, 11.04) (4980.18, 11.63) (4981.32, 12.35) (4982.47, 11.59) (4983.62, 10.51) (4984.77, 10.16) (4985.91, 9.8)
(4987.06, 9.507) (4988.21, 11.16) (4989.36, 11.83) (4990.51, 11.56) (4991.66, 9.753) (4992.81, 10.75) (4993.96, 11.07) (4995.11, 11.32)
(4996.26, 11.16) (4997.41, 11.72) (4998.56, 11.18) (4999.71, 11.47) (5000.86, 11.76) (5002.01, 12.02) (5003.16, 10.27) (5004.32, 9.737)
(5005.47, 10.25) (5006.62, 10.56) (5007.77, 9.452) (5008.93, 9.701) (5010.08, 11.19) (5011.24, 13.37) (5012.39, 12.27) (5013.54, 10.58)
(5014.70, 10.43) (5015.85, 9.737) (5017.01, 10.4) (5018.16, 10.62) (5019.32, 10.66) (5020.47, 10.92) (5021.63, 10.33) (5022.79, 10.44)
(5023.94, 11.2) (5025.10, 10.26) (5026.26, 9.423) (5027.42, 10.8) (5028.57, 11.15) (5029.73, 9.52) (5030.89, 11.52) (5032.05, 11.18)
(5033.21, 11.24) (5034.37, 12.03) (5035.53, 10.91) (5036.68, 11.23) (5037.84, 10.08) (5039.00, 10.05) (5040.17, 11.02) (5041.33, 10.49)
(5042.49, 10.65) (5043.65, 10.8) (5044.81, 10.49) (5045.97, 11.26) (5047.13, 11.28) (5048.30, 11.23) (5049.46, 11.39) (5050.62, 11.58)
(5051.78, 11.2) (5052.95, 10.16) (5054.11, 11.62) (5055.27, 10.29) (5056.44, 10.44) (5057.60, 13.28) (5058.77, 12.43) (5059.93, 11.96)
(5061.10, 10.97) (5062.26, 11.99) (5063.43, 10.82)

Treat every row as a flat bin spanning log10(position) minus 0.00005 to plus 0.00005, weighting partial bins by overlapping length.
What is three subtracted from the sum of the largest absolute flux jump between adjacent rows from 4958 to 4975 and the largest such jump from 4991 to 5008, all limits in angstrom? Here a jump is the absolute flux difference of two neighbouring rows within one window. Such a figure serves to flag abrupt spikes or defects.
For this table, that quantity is 0.95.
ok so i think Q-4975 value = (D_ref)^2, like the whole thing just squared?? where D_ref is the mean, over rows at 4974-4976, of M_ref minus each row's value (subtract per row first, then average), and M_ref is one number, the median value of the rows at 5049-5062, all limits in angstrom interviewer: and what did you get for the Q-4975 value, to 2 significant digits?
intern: 1.5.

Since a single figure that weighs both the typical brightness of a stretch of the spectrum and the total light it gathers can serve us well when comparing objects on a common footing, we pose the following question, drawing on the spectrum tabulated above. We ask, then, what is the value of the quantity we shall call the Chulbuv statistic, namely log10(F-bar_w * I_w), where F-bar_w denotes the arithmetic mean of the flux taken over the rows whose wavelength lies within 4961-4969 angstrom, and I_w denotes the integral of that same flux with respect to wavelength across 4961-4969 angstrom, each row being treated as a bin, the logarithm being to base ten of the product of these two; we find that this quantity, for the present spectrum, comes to 2.99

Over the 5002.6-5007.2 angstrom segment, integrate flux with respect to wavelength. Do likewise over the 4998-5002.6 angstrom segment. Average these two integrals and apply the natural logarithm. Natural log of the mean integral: 3.92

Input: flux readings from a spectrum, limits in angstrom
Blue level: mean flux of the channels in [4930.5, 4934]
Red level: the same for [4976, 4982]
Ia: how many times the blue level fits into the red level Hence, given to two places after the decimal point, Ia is 1.03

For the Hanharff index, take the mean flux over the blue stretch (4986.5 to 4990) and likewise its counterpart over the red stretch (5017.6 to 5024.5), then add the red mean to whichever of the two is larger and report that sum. 21.5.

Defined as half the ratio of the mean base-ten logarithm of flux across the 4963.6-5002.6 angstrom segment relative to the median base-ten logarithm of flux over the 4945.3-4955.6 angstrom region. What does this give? 0.507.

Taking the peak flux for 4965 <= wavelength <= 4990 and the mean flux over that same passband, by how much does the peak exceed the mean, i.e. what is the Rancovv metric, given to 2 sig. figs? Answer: 1.8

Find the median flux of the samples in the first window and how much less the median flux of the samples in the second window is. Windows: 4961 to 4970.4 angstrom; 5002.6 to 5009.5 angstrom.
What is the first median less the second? 1.3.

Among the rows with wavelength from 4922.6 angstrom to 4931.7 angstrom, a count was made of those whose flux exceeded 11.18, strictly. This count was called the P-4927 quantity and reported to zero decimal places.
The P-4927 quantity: 7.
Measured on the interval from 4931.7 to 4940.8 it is 3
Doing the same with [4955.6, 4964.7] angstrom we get 2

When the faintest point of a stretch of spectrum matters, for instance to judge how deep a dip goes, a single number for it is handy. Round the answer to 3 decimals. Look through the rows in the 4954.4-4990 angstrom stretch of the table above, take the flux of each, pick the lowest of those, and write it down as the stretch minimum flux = 8.658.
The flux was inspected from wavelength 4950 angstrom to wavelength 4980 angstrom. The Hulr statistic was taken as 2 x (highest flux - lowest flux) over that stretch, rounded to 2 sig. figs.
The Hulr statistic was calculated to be 8.2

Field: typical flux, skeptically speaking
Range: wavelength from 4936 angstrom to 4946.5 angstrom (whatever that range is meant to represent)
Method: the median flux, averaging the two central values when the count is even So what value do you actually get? 10.5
